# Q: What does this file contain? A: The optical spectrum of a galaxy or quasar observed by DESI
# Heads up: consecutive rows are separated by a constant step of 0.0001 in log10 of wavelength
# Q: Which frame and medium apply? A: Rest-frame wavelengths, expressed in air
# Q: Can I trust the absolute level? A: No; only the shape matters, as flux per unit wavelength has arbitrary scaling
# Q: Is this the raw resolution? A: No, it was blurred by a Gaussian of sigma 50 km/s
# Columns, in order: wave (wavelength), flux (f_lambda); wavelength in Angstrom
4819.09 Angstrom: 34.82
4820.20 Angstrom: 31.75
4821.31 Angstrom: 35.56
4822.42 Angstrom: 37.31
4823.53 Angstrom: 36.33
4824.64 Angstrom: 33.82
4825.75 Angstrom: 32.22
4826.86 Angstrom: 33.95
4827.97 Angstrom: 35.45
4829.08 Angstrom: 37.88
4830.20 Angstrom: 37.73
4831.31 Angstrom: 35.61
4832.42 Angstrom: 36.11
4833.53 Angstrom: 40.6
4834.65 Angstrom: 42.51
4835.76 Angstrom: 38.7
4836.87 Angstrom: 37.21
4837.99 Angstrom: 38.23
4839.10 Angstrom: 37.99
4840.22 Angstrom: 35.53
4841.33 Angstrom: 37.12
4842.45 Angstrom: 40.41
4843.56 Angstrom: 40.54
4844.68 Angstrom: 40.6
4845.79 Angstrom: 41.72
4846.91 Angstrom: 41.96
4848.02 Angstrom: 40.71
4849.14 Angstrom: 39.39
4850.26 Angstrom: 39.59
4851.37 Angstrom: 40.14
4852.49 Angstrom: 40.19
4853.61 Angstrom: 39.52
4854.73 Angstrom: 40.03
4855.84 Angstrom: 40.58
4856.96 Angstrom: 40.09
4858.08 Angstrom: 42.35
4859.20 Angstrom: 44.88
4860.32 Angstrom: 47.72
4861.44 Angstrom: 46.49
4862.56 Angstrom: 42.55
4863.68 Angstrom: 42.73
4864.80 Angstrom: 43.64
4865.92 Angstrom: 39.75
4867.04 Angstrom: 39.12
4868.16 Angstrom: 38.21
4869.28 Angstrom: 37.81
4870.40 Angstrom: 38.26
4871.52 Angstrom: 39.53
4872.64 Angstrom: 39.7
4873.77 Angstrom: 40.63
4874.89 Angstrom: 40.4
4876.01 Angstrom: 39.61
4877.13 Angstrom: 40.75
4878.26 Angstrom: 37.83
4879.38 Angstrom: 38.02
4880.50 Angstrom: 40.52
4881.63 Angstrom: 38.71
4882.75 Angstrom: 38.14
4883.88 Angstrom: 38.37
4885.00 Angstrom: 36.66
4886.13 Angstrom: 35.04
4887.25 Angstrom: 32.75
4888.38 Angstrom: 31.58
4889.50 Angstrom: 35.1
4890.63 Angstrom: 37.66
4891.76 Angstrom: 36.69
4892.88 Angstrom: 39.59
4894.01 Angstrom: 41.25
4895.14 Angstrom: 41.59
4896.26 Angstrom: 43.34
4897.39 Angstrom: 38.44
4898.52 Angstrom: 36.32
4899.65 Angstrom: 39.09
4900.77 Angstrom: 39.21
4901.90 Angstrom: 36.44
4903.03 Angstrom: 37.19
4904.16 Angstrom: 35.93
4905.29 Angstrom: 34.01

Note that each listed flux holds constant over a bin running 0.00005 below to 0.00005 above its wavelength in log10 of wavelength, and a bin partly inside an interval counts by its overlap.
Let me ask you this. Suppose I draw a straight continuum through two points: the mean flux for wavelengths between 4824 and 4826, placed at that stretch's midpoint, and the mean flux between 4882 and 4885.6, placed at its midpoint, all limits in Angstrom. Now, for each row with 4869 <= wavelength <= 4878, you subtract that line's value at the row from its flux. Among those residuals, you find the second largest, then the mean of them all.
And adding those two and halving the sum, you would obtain 3.1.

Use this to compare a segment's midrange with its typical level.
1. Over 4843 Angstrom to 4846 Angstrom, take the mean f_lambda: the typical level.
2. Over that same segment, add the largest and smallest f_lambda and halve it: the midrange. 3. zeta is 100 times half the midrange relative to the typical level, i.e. 50.2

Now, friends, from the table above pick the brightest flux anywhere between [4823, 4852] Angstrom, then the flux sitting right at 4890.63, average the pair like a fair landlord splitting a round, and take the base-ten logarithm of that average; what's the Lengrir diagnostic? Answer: 1.60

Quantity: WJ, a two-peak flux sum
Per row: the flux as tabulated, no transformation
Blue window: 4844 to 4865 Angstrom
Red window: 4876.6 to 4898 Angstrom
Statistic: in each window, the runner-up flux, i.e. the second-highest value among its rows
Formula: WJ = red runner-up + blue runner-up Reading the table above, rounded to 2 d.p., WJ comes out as 88.08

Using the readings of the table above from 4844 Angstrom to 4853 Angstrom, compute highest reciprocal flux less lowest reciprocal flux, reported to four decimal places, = 0.0016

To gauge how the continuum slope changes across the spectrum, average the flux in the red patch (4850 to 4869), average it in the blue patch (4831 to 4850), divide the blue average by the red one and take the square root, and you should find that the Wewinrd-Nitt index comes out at 0.97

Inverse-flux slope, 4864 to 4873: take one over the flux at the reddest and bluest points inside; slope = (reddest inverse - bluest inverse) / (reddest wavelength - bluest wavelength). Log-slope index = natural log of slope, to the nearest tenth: -8.1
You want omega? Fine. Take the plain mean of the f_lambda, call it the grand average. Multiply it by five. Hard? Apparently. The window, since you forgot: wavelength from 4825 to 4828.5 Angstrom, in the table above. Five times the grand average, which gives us 169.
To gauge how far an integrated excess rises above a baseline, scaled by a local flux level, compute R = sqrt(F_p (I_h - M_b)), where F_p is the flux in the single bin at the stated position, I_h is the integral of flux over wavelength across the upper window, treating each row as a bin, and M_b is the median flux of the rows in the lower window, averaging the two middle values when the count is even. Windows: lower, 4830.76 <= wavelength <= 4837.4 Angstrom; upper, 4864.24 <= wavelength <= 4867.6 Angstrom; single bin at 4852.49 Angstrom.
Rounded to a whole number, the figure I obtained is 63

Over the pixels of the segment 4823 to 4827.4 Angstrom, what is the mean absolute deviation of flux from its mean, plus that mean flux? 35.2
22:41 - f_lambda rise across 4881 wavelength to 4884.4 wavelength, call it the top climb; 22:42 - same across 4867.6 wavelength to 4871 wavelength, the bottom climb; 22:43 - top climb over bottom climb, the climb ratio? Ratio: -6.8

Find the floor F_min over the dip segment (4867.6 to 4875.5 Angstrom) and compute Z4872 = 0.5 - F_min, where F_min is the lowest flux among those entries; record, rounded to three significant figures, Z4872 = -37.3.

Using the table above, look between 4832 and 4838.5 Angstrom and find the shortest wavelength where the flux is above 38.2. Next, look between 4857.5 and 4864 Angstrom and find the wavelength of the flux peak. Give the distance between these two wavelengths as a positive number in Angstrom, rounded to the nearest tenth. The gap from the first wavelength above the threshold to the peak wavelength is 26.8 Angstrom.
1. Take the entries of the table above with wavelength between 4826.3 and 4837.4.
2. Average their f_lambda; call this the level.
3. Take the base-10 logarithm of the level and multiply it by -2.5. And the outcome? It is -3.94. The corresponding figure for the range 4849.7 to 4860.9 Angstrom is -4.05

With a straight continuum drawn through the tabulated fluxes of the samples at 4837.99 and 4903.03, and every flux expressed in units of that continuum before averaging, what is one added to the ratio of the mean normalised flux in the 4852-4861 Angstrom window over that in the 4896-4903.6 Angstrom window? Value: 2.07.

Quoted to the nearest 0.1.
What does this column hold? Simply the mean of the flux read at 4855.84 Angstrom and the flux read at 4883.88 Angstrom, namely 39.5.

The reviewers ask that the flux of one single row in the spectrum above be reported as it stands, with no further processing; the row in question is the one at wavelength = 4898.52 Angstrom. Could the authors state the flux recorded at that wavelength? 36.32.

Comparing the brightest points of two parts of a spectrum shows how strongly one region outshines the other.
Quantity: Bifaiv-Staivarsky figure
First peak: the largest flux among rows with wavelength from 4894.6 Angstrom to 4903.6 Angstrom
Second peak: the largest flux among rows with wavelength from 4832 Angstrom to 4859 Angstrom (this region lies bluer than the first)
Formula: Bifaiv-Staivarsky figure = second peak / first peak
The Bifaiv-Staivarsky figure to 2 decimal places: 0.98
